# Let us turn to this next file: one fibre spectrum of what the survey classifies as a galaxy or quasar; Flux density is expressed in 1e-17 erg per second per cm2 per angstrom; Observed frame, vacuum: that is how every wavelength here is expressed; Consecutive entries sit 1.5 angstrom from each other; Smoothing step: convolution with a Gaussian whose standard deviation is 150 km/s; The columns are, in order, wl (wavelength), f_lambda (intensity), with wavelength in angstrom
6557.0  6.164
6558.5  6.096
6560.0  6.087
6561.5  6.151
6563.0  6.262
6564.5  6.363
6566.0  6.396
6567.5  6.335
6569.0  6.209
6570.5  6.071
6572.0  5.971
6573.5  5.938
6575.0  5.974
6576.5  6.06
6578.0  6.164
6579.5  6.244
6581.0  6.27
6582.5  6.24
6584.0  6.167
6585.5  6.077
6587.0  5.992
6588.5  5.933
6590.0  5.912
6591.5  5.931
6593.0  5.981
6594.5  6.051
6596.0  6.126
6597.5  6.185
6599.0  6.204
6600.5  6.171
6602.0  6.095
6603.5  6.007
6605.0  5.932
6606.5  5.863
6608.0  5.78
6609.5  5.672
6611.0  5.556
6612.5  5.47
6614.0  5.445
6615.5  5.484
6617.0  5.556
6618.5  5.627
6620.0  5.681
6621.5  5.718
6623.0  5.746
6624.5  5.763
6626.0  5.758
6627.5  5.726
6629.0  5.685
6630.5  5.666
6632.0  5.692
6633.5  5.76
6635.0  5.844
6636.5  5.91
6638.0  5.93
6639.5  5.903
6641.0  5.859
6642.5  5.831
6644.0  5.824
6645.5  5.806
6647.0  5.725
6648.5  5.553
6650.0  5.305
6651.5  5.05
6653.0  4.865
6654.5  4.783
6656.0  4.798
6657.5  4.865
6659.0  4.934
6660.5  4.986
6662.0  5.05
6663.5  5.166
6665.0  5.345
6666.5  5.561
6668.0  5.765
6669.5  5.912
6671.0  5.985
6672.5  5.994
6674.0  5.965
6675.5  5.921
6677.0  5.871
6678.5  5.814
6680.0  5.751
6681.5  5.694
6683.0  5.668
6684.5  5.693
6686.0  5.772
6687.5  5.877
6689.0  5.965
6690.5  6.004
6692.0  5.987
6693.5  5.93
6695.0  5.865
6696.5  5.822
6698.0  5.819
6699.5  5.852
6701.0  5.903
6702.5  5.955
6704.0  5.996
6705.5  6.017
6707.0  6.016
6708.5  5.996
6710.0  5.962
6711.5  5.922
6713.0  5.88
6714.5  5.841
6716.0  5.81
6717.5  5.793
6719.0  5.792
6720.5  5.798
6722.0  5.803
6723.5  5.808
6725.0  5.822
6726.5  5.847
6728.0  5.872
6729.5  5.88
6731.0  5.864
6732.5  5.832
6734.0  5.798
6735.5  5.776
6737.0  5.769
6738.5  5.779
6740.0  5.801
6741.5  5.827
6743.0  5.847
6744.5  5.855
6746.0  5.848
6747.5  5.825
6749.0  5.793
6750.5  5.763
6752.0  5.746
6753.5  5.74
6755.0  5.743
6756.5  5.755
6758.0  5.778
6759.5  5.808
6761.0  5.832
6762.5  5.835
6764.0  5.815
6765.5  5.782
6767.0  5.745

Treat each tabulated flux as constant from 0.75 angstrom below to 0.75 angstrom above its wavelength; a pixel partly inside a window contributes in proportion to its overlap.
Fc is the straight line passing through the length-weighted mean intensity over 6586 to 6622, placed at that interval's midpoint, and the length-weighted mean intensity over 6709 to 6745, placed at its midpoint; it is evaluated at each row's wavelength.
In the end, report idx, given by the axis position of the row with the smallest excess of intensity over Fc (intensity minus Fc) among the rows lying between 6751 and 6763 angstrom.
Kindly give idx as 6753.5 angstrom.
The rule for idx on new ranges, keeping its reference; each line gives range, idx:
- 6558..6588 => 6573.5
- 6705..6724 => 6719.0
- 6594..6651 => 6650.0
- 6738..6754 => 6753.5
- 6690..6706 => 6698.0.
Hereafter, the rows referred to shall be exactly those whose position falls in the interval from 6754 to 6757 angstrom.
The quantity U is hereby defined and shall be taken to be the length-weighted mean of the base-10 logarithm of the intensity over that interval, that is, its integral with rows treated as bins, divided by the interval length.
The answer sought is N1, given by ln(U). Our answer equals -0.275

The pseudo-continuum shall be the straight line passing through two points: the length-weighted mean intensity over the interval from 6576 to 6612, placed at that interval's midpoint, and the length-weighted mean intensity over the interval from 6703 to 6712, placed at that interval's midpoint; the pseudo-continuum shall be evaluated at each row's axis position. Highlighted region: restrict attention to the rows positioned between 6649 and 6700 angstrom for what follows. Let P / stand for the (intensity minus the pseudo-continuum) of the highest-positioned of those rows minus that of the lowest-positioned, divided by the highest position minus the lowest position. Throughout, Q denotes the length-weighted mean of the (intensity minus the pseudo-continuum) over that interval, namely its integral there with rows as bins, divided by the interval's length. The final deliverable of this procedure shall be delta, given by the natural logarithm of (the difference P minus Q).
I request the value -0.8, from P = 0.011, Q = -0.42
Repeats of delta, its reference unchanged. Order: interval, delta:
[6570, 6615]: -3.6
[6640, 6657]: -0.6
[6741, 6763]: -1.8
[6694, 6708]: -2.5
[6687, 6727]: -2.4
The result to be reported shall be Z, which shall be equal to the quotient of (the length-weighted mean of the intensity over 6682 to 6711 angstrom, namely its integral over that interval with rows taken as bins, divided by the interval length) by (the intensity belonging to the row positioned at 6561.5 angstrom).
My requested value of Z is 0.96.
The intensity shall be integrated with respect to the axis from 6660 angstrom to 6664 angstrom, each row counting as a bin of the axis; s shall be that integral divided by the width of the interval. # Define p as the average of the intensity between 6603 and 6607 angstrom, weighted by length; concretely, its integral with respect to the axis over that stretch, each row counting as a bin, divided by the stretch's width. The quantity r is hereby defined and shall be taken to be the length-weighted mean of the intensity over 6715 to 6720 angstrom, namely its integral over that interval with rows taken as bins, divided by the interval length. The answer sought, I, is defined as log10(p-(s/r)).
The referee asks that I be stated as 0.70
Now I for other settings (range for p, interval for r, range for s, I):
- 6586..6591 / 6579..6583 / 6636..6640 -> 0.70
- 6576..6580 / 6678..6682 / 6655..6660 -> 0.73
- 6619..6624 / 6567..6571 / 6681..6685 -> 0.68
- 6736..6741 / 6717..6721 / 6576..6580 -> 0.67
